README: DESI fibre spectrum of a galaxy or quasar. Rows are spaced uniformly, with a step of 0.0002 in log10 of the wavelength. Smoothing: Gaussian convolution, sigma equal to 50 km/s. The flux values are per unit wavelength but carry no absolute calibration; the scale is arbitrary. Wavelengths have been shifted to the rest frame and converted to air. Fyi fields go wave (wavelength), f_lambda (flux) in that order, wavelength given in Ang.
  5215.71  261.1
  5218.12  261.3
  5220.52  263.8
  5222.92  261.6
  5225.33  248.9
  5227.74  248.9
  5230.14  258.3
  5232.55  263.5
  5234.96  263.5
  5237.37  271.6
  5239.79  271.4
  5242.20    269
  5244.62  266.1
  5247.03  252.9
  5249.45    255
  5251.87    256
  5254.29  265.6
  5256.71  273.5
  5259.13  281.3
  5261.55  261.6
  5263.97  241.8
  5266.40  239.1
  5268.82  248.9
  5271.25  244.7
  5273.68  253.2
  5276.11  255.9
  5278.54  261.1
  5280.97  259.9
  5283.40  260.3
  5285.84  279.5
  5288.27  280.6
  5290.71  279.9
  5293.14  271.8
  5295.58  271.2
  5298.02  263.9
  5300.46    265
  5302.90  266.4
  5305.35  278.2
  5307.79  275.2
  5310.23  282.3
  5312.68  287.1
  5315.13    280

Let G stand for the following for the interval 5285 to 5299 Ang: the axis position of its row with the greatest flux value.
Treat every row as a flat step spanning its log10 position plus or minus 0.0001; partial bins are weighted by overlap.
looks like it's 5288.27 Ang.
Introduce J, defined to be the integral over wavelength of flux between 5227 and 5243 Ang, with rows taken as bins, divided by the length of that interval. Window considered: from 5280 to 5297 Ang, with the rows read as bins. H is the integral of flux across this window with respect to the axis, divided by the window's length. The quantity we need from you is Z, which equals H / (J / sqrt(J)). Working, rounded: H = 272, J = 264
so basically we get 16.7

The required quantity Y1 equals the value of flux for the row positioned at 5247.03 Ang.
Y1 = 252.9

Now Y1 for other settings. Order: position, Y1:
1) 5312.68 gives 287.1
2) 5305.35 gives 278.2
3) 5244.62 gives 266.1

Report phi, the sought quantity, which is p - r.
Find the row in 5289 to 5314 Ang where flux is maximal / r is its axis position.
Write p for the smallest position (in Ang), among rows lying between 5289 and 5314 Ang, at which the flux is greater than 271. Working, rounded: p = 5290.71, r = 5312.68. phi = -22.0 Ang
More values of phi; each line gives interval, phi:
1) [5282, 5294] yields -2.4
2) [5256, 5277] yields -2.4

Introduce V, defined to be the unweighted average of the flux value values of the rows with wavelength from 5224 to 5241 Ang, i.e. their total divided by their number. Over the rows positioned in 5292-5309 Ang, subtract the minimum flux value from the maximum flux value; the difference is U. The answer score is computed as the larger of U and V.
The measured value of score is 261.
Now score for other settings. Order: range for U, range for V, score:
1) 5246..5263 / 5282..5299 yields 272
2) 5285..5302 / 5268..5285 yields 255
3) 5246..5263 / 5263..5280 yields 249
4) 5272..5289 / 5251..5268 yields 260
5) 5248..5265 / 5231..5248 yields 265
